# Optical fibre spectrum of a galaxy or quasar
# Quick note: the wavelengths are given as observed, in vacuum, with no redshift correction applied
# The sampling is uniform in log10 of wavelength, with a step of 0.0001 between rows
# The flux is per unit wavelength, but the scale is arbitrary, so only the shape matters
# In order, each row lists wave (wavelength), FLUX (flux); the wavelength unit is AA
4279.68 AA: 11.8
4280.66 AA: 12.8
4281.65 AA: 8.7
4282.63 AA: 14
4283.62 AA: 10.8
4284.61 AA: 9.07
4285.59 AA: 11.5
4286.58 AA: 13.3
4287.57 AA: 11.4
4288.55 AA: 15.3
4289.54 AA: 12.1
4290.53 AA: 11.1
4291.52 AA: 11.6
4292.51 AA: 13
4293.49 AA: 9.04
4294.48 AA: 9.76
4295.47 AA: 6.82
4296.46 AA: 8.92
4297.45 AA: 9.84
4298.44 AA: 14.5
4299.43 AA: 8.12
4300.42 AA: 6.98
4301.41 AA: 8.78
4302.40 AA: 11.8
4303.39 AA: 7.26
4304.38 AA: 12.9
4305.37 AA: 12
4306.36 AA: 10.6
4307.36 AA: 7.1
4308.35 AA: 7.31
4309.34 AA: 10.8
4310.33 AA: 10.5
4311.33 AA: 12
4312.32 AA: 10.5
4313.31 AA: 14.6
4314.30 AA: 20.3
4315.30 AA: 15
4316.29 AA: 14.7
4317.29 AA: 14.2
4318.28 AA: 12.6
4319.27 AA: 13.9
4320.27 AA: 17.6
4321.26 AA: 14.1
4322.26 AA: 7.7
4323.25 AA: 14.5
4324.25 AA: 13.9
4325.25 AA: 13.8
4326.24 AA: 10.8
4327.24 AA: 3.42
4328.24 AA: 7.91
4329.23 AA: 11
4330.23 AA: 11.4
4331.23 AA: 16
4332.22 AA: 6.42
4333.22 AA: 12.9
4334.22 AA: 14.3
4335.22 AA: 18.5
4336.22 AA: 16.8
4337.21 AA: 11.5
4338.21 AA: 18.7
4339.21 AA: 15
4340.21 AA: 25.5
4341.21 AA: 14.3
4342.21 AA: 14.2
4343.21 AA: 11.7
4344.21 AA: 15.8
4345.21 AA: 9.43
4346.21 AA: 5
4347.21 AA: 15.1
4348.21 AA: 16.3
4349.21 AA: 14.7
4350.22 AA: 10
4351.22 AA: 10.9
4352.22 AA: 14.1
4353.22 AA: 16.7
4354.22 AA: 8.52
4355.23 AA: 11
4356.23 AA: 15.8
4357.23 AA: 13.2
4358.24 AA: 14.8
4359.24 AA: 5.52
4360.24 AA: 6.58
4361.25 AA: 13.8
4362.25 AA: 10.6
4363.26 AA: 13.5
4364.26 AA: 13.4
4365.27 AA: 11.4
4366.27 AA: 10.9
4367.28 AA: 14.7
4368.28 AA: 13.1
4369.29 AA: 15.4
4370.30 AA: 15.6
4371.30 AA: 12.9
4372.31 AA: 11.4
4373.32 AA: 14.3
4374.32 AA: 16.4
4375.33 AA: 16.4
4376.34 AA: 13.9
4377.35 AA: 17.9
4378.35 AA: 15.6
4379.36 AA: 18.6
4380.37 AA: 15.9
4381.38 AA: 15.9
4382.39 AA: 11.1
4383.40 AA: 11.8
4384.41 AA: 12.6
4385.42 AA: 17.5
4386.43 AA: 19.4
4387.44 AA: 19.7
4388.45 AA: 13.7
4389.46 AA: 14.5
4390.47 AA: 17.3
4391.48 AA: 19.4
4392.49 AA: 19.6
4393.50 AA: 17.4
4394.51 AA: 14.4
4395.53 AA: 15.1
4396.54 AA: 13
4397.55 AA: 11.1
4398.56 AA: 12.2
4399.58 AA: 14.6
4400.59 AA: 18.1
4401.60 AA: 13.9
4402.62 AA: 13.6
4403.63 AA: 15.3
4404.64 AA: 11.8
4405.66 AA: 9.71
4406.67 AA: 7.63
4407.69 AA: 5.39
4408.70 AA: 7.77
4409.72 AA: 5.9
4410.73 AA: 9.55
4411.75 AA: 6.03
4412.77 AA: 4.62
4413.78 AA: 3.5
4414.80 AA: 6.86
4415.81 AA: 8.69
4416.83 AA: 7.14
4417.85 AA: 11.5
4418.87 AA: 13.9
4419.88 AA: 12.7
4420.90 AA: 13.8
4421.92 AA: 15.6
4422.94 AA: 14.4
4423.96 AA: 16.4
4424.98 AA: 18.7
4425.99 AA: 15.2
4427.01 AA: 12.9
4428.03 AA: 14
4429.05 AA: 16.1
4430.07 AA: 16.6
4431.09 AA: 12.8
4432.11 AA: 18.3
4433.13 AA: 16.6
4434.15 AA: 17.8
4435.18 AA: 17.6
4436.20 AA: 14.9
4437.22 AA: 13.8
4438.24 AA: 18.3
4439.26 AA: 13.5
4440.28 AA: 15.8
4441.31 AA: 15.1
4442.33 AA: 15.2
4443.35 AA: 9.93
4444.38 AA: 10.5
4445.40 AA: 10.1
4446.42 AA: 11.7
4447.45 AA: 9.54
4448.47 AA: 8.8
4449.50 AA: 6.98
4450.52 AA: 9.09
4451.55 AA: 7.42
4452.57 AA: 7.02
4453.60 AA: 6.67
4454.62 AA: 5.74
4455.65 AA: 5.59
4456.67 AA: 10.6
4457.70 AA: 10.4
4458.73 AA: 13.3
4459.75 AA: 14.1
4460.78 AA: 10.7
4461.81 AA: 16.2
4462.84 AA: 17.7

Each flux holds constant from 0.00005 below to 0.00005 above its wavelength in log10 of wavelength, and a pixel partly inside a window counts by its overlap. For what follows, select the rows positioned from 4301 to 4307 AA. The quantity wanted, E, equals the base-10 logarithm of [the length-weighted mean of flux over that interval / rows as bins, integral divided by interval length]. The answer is 1.02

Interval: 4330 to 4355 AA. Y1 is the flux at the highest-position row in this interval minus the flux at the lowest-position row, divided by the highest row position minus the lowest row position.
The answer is -0.12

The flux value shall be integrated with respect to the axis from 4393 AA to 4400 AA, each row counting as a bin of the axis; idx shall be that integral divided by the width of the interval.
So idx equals 13.9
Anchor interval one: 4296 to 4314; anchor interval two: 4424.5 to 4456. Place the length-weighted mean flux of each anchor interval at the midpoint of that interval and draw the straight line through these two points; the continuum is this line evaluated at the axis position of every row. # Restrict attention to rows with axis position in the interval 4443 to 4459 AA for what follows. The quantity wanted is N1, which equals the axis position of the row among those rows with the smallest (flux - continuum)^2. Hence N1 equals 4458.73 AA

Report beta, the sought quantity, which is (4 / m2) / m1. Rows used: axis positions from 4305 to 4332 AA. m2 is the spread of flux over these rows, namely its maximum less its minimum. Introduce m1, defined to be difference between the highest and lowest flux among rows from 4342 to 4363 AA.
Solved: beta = 0.020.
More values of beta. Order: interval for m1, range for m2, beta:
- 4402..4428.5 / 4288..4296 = 0.031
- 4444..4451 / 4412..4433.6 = 0.056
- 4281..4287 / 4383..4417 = 0.047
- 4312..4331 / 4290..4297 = 0.038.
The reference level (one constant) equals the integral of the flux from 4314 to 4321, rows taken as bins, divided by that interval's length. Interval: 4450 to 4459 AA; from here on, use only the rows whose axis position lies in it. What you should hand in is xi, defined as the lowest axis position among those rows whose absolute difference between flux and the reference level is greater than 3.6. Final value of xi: 4450.52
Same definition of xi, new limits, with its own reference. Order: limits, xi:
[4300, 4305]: 4300.42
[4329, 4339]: 4329.23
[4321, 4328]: 4322.26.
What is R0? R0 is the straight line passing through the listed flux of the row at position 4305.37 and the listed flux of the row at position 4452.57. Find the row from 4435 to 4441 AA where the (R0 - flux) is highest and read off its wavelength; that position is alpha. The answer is 4439.26 AA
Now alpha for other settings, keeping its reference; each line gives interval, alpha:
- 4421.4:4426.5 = 4422.94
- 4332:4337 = 4332.22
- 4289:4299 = 4295.47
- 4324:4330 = 4327.24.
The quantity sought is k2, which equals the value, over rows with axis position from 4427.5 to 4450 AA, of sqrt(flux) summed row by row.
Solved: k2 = 81.1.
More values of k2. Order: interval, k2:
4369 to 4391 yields 85.9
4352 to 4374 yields 77.5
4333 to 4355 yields 81.6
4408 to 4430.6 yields 72.9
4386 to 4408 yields 82.7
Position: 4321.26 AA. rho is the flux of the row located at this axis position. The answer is 14.1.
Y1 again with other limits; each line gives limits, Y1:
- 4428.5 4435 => 0.33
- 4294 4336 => 0.21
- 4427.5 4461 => -0.10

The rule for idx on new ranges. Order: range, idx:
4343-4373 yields 12.4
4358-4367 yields 11.2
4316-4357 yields 13.2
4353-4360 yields 11.8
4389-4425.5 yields 12.3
